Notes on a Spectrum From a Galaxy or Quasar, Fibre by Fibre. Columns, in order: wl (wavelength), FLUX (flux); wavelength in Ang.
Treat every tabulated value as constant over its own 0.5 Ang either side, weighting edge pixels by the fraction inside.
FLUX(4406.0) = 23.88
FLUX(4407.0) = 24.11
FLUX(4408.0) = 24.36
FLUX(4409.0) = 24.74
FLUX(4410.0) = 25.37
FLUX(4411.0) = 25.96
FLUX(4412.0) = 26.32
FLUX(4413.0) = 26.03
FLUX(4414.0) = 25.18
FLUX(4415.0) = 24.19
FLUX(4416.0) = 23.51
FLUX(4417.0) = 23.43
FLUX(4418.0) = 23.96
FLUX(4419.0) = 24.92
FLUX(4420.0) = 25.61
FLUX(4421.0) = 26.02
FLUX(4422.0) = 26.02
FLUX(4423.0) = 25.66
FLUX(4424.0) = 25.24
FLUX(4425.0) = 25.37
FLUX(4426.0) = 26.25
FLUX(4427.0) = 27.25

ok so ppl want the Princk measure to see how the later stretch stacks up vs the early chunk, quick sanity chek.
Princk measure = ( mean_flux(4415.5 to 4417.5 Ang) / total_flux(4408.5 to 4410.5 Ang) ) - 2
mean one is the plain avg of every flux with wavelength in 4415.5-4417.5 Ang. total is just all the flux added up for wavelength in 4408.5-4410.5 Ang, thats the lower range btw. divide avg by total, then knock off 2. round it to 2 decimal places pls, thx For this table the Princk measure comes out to -1.53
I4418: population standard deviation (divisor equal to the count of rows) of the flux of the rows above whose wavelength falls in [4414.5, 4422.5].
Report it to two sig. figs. 1.0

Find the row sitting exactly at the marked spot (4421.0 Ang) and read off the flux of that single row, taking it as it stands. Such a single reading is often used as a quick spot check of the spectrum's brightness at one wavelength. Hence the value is 26.02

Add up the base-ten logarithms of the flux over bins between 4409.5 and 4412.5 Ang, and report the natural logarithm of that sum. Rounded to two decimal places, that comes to 1.44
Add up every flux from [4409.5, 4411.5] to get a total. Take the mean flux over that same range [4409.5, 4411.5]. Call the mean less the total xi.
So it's -26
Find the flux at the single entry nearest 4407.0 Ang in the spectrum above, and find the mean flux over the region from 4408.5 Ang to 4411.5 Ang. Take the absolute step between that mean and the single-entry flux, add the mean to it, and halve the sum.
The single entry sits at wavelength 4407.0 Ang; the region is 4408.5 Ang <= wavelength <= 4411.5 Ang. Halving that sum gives 13.3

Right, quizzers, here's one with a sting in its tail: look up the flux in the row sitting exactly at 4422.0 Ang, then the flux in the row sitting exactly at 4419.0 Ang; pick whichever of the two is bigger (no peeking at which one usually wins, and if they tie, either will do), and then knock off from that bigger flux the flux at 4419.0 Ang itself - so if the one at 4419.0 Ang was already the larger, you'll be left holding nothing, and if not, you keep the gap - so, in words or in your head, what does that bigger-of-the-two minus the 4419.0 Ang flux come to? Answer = 1.1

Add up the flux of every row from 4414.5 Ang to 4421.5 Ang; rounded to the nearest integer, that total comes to 172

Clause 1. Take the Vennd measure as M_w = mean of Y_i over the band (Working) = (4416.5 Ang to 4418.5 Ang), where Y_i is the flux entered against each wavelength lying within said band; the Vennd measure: 23.7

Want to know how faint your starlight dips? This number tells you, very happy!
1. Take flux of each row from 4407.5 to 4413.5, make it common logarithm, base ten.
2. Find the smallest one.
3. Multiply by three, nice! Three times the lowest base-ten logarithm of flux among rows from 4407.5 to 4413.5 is 4.16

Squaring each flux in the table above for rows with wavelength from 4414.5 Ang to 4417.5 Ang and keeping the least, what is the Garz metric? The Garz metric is 549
